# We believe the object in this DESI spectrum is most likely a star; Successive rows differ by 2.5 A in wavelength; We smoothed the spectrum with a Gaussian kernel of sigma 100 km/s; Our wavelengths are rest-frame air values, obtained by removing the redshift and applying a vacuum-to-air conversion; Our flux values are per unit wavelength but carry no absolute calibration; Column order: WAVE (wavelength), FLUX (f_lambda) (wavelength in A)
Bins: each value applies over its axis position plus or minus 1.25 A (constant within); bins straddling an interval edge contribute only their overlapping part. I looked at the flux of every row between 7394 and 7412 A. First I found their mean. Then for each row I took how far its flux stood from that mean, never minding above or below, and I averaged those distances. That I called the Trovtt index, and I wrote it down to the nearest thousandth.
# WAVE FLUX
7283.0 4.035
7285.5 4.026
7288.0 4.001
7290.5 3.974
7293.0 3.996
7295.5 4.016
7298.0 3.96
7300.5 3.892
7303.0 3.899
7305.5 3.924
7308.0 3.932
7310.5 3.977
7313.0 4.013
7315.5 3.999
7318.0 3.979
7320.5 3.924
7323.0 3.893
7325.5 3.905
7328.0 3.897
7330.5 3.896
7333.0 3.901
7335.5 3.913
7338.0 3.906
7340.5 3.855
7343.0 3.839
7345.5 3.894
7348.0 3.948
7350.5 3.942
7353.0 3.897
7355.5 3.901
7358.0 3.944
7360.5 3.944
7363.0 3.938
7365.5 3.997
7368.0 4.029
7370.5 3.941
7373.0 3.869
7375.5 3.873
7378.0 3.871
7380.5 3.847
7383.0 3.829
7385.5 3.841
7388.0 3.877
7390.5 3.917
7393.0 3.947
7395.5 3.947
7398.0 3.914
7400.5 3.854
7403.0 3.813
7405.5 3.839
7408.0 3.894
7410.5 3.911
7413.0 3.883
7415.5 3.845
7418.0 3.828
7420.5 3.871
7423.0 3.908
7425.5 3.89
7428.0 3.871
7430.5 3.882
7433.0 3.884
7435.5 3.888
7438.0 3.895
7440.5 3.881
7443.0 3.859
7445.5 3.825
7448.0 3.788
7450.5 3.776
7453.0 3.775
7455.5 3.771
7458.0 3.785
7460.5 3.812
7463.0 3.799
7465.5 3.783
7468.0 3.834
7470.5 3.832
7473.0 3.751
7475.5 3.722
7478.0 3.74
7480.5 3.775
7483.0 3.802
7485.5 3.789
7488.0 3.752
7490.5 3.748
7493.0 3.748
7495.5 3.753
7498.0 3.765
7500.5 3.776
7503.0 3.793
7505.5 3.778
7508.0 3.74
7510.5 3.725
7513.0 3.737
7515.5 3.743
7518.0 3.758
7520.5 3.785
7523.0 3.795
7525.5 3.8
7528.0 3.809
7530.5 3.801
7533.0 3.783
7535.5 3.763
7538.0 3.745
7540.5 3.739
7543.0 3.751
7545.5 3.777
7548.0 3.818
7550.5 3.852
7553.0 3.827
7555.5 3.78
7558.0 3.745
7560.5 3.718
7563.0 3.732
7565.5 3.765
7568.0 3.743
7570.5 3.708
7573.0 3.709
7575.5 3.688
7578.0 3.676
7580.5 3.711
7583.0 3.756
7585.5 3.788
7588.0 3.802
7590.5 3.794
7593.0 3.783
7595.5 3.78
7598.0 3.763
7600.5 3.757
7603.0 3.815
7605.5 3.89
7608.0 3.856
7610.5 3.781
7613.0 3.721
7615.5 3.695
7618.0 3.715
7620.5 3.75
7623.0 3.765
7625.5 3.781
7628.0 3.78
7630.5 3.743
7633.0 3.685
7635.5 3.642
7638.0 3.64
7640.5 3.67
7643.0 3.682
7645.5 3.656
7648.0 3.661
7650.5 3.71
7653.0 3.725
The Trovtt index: 0.040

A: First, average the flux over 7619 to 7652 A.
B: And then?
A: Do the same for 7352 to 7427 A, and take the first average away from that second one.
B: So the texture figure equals 0.19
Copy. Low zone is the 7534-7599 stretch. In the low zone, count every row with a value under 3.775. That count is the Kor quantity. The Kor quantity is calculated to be 16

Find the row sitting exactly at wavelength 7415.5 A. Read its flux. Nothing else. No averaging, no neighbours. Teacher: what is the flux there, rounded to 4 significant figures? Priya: 3.845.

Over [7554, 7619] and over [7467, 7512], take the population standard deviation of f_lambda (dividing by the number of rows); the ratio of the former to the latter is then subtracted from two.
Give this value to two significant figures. 0.42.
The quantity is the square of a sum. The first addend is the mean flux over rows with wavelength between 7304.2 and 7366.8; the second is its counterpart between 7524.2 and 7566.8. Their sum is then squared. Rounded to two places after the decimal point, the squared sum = 59.34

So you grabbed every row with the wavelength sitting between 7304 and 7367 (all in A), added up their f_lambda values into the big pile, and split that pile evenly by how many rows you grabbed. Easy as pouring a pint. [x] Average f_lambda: 3.93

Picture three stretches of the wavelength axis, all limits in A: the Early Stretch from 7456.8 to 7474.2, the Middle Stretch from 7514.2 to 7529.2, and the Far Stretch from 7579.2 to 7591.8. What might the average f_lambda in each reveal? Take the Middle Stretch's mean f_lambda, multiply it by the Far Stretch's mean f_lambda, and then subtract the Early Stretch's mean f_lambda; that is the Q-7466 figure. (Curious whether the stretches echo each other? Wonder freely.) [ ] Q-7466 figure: 10.5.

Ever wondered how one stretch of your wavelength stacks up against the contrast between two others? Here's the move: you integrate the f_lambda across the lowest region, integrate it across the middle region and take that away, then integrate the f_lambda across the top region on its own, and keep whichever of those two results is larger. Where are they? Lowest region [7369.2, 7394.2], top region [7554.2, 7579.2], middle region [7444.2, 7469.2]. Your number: 93.2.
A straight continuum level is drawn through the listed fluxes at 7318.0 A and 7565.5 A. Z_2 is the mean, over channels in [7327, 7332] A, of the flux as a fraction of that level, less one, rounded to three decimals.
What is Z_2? -0.018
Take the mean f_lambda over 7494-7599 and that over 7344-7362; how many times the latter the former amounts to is 0.959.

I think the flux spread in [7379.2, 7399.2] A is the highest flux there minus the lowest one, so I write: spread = 0.12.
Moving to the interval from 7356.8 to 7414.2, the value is 0.22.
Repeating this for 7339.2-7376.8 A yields 0.19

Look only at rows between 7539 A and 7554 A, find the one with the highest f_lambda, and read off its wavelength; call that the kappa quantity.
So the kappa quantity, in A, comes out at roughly 7550.5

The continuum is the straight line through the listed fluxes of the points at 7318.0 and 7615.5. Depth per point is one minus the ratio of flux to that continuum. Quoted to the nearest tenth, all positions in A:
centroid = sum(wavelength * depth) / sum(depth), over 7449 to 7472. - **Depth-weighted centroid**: 7457.0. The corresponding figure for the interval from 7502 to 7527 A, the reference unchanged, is 7509.9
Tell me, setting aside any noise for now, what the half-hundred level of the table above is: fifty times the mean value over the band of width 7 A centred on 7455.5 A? 189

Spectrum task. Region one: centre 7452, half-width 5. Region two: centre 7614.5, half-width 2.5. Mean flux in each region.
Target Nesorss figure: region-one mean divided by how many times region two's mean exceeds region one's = 3.85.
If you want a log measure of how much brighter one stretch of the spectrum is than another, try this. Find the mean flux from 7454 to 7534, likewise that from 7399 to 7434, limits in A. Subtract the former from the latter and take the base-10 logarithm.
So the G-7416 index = -1.02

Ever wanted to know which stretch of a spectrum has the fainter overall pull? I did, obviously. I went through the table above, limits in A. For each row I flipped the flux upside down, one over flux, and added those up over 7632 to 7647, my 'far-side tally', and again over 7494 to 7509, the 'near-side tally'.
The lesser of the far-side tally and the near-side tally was 1.593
